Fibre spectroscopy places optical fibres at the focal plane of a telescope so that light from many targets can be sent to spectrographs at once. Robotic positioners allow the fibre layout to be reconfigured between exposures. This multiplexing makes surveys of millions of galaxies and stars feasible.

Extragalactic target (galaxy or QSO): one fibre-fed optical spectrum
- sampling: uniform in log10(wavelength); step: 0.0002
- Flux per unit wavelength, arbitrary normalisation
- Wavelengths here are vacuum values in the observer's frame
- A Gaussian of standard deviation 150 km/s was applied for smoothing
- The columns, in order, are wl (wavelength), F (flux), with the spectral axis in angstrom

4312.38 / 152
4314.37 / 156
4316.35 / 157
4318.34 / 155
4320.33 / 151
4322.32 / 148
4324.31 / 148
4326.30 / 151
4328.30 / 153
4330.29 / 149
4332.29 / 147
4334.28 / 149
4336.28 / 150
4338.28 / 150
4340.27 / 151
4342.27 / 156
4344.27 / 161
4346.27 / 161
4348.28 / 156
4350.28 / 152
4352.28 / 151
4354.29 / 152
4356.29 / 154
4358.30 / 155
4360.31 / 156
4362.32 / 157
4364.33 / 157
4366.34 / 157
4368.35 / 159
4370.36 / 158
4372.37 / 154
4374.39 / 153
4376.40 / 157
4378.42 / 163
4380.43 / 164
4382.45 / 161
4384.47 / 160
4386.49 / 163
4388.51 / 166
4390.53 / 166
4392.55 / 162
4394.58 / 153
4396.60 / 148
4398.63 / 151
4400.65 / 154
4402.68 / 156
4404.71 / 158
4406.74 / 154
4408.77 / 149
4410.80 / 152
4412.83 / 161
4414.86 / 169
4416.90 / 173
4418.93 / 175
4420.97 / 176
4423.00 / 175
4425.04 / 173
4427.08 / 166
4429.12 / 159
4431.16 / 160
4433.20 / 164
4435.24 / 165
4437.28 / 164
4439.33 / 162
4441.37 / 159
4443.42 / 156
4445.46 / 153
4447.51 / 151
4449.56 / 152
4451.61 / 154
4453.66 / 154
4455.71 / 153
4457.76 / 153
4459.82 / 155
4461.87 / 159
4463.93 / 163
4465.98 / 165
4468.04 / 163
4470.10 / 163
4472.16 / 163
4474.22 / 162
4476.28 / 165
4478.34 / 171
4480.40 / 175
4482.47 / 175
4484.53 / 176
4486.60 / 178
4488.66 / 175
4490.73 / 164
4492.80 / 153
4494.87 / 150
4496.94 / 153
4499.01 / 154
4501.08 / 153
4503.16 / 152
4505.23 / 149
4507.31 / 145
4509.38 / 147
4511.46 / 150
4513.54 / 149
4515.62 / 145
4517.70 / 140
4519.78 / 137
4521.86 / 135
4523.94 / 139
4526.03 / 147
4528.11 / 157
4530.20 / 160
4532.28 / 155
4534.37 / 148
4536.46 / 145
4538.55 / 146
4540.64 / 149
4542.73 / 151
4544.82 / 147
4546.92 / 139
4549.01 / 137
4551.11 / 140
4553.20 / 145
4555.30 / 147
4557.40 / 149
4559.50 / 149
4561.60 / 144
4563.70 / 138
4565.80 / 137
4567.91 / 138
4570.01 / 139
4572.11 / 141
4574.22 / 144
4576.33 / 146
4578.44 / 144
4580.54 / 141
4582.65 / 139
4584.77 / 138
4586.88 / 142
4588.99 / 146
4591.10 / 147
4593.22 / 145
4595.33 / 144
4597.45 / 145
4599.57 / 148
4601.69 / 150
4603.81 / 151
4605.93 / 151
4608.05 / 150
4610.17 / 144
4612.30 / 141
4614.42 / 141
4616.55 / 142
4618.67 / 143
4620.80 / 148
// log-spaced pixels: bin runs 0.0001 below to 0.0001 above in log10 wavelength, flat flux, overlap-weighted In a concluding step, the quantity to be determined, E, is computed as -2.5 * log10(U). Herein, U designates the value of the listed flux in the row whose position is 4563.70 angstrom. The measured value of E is -5.35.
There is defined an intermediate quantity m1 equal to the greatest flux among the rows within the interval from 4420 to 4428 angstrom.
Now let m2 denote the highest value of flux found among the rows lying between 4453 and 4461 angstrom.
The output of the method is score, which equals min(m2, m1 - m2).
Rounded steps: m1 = 176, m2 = 155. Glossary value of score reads 21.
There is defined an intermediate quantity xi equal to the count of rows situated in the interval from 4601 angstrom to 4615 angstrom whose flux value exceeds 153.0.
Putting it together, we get 0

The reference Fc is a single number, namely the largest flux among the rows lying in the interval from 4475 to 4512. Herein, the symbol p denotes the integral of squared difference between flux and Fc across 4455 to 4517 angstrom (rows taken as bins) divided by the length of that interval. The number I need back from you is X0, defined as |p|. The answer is 453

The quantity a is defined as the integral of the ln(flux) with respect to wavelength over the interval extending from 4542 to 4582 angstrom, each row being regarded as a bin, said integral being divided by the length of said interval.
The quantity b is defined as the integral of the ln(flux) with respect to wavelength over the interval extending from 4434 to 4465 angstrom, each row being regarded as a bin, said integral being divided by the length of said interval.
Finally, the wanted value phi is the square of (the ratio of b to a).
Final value 1.04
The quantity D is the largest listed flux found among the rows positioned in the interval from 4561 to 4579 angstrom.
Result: 146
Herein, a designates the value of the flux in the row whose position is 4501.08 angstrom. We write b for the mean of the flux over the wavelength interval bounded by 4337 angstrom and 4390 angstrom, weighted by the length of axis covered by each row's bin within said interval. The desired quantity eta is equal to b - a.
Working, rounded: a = 153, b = 157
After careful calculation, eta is 4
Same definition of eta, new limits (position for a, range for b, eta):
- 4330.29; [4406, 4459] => 12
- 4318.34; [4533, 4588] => -12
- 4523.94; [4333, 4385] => 17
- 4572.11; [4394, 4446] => 20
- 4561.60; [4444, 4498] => 17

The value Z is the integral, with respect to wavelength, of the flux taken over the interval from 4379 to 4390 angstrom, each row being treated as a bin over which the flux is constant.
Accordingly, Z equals 1793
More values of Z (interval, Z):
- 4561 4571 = 1390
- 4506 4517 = 1617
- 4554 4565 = 1597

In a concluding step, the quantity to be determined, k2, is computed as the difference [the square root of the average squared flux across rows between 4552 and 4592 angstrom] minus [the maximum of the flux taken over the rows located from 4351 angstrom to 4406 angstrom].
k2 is -23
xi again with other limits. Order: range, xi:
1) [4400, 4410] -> 4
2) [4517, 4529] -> 1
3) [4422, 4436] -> 7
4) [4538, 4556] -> 0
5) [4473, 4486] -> 6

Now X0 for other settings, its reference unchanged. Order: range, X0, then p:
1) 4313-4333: 710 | 710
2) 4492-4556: 986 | 986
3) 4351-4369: 525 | 525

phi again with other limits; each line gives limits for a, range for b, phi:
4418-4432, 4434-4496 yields 0.98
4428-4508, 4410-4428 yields 1.02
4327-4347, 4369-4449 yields 1.02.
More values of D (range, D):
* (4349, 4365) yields 157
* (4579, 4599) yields 147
